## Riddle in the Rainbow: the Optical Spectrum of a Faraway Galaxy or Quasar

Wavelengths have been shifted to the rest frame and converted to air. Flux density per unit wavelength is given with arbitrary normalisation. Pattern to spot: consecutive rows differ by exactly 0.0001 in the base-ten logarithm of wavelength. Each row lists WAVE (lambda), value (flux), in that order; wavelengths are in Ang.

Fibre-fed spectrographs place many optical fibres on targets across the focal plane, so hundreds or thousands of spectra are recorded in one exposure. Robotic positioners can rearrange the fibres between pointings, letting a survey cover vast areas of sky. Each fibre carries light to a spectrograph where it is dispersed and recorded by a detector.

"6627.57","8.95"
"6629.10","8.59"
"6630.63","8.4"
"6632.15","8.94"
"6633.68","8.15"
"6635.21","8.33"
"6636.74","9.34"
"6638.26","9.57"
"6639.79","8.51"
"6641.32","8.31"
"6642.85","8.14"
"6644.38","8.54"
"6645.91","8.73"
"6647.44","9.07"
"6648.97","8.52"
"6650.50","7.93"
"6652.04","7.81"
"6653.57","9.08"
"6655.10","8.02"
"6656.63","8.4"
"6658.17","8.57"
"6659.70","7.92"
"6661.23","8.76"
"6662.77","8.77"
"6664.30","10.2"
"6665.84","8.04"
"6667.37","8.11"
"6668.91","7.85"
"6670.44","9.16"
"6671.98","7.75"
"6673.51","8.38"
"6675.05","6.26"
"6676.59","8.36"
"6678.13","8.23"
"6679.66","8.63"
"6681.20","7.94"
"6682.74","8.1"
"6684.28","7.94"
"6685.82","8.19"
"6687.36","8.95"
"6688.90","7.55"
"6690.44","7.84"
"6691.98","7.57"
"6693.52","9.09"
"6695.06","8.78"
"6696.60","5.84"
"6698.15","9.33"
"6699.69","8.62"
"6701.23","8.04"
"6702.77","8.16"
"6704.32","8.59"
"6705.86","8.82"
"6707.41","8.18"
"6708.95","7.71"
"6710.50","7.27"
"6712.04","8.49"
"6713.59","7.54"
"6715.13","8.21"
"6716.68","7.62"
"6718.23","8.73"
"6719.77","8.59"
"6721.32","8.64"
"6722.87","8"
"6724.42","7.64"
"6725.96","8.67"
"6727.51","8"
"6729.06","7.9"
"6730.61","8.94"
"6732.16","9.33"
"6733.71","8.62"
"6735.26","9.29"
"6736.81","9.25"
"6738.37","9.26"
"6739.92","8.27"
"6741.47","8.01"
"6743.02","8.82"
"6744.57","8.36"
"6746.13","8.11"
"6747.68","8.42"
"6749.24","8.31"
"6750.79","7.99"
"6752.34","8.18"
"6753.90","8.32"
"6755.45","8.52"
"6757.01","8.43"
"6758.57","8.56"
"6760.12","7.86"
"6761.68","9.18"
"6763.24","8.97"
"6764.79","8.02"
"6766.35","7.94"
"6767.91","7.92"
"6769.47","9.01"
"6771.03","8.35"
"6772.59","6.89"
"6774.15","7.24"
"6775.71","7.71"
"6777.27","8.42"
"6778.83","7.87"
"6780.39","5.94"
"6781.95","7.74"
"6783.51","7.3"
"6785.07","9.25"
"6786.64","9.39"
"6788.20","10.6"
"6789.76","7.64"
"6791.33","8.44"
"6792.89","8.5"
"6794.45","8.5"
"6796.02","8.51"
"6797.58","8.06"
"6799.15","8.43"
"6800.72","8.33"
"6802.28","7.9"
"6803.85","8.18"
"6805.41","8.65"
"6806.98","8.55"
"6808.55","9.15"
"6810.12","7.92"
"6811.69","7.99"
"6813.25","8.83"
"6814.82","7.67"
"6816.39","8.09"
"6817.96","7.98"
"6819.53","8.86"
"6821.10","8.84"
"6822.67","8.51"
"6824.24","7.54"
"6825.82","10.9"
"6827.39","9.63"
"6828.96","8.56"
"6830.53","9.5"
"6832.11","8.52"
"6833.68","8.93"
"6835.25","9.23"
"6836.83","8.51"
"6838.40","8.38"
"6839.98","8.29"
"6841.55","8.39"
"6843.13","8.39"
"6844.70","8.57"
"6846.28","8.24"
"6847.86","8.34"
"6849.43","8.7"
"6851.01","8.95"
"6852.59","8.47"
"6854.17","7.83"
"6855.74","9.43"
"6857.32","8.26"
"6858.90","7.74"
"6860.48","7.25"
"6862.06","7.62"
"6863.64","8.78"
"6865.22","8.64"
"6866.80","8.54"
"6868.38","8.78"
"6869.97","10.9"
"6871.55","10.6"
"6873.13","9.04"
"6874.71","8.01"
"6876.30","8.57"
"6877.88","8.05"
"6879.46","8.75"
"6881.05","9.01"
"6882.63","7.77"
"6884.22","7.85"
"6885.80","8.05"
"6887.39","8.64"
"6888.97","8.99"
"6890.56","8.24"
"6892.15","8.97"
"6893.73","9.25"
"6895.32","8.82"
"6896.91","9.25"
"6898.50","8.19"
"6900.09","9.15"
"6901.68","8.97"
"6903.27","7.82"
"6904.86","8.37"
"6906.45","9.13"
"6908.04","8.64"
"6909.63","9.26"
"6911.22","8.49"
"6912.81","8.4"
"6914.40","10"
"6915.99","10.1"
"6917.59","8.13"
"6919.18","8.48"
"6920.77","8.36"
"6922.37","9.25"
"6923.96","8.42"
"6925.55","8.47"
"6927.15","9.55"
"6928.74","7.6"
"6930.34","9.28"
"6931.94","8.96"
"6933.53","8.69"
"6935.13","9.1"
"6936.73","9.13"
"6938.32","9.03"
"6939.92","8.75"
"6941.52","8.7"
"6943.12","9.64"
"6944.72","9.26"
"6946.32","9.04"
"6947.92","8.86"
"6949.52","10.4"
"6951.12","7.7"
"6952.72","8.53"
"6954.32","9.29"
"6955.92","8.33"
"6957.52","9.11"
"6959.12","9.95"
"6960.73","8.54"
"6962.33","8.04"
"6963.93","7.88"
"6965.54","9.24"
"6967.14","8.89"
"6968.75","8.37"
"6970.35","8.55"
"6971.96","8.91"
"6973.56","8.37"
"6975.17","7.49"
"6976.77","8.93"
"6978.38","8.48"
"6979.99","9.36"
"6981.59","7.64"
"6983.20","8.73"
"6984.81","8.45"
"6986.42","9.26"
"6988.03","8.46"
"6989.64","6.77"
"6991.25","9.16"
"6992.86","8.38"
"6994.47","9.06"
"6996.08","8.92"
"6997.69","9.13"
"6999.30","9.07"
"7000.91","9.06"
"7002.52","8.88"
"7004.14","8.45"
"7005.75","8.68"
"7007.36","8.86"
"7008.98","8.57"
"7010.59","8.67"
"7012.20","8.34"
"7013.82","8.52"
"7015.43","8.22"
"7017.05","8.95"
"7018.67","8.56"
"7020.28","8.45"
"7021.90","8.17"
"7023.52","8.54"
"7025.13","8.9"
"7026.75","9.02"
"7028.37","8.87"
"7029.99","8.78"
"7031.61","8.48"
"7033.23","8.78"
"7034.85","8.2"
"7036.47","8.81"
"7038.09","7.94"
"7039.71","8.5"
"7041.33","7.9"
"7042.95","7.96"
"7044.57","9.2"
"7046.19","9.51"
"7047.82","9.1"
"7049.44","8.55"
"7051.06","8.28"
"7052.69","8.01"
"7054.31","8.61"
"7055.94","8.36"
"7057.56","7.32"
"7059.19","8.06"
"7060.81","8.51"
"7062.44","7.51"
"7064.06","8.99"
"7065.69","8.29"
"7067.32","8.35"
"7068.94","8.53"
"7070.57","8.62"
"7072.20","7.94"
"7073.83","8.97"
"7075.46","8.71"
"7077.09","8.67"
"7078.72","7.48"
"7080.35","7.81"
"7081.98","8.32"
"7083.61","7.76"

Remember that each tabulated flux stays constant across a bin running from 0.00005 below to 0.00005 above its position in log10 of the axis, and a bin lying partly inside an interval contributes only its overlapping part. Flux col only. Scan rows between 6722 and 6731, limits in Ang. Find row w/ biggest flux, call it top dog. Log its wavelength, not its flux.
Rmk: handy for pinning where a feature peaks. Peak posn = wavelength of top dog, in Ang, 6730.61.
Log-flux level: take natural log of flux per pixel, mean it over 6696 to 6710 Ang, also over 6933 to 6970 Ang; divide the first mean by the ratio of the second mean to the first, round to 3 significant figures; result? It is 2.00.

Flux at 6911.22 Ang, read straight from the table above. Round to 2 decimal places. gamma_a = 8.49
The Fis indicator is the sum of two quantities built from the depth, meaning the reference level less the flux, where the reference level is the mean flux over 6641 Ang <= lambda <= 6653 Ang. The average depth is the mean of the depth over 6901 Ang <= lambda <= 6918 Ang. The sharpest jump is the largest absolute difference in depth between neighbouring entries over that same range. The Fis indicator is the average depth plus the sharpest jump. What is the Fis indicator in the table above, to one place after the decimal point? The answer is 1.5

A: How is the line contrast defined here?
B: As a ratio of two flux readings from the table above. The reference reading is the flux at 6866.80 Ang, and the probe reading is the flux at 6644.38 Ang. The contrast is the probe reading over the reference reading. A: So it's 1.00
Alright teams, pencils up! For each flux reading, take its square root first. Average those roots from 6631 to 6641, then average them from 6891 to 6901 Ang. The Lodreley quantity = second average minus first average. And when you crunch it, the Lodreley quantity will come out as 0.02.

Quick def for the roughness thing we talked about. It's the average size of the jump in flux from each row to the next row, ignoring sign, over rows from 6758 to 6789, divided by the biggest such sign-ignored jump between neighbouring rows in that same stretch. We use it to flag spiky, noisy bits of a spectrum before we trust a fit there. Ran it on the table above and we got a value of 0.43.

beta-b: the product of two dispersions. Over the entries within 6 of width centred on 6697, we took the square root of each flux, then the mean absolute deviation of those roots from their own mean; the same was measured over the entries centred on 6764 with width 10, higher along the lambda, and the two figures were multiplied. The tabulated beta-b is 0.019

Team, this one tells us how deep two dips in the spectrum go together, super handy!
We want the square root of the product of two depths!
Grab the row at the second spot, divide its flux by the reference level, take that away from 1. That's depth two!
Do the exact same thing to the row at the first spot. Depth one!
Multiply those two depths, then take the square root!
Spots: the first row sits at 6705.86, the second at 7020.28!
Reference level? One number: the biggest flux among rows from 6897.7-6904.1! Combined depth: 0.053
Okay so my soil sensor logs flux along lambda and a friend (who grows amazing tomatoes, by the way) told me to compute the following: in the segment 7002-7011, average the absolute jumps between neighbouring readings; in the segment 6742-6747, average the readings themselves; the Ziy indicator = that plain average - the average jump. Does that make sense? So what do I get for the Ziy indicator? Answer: 8.2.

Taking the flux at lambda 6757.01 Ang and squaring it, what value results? 71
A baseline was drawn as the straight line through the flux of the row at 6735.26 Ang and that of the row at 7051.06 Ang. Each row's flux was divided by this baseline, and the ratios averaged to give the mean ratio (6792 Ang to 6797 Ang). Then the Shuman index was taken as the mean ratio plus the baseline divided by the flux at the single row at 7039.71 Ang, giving 1.91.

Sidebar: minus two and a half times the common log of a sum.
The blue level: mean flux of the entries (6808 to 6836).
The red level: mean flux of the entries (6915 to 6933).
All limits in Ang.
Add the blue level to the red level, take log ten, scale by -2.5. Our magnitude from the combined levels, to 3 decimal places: -3.107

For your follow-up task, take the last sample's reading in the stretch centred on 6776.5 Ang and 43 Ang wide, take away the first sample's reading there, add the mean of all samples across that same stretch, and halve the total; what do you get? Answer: 3.89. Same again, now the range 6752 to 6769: 4.05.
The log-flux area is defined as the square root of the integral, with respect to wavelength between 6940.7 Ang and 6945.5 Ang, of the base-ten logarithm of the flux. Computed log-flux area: 2.15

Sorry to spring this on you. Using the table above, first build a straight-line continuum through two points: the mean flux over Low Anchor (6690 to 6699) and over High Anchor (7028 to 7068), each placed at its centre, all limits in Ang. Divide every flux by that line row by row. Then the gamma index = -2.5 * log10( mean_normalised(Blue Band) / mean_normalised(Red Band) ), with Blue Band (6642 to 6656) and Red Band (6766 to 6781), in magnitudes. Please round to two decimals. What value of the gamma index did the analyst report -0.11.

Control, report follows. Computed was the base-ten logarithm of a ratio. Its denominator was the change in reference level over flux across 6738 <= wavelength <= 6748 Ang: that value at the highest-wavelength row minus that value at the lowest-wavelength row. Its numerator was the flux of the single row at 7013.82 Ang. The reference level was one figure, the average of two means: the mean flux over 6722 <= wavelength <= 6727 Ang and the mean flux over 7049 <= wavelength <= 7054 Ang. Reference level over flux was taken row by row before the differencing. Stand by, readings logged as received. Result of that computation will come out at 1.98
